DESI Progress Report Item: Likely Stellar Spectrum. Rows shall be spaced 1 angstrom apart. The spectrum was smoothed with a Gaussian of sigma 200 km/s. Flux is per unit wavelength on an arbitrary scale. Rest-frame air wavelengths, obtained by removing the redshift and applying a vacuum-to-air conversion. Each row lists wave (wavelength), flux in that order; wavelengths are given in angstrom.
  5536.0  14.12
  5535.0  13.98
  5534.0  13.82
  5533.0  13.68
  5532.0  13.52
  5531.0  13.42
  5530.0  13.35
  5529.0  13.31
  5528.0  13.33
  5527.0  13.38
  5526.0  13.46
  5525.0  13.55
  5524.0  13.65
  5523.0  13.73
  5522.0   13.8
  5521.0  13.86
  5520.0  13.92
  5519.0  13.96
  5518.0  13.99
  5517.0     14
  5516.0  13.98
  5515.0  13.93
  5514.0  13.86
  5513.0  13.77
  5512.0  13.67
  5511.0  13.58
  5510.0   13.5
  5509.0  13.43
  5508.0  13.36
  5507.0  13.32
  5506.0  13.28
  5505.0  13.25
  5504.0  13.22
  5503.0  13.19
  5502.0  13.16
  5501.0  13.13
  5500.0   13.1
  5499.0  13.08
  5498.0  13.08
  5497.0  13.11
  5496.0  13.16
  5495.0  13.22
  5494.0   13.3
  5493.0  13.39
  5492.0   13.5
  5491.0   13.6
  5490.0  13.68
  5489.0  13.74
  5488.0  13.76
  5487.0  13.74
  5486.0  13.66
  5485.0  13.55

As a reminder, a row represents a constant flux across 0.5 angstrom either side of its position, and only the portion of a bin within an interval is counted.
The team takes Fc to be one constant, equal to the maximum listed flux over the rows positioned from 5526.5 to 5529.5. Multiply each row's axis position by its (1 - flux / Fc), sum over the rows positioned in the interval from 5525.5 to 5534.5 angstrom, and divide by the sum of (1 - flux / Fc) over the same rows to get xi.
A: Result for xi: 5533.3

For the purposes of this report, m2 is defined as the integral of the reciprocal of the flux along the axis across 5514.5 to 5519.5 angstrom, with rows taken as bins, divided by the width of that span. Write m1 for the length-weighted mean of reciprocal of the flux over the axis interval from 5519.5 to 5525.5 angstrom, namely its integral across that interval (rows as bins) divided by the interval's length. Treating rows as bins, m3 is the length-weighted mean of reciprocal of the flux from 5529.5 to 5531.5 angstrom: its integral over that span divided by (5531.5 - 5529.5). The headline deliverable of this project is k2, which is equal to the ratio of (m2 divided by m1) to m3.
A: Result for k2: 13.2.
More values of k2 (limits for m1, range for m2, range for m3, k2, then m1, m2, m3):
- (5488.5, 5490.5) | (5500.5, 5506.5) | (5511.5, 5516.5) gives 14.4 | 0.0729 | 0.0757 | 0.0722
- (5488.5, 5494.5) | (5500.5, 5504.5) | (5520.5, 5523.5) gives 14.2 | 0.0739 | 0.0759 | 0.0725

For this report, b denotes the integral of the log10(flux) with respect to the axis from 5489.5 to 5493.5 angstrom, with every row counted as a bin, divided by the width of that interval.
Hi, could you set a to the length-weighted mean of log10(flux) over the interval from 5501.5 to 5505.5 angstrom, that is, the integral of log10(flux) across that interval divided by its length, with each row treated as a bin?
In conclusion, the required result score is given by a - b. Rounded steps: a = 1.12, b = 1.13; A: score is -0.011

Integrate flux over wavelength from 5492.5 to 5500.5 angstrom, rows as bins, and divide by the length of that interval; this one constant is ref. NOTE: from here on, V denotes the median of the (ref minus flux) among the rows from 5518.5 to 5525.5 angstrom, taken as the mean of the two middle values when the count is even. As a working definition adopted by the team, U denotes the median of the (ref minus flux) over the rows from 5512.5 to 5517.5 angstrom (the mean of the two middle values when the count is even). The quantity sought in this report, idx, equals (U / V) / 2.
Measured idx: 0.6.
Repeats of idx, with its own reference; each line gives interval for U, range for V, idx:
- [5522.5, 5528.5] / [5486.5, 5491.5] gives 0.3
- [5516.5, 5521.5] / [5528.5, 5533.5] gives 1.6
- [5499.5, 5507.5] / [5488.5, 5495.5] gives 0.0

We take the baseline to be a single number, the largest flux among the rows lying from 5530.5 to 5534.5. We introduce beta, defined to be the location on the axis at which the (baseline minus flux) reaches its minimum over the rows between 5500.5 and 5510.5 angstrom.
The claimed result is 5510.0 angstrom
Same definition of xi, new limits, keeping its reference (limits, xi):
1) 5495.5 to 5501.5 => 5498.6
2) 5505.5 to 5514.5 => 5513.3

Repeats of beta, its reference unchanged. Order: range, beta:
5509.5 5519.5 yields 5517.0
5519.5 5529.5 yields 5520.0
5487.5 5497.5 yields 5488.0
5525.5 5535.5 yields 5535.0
